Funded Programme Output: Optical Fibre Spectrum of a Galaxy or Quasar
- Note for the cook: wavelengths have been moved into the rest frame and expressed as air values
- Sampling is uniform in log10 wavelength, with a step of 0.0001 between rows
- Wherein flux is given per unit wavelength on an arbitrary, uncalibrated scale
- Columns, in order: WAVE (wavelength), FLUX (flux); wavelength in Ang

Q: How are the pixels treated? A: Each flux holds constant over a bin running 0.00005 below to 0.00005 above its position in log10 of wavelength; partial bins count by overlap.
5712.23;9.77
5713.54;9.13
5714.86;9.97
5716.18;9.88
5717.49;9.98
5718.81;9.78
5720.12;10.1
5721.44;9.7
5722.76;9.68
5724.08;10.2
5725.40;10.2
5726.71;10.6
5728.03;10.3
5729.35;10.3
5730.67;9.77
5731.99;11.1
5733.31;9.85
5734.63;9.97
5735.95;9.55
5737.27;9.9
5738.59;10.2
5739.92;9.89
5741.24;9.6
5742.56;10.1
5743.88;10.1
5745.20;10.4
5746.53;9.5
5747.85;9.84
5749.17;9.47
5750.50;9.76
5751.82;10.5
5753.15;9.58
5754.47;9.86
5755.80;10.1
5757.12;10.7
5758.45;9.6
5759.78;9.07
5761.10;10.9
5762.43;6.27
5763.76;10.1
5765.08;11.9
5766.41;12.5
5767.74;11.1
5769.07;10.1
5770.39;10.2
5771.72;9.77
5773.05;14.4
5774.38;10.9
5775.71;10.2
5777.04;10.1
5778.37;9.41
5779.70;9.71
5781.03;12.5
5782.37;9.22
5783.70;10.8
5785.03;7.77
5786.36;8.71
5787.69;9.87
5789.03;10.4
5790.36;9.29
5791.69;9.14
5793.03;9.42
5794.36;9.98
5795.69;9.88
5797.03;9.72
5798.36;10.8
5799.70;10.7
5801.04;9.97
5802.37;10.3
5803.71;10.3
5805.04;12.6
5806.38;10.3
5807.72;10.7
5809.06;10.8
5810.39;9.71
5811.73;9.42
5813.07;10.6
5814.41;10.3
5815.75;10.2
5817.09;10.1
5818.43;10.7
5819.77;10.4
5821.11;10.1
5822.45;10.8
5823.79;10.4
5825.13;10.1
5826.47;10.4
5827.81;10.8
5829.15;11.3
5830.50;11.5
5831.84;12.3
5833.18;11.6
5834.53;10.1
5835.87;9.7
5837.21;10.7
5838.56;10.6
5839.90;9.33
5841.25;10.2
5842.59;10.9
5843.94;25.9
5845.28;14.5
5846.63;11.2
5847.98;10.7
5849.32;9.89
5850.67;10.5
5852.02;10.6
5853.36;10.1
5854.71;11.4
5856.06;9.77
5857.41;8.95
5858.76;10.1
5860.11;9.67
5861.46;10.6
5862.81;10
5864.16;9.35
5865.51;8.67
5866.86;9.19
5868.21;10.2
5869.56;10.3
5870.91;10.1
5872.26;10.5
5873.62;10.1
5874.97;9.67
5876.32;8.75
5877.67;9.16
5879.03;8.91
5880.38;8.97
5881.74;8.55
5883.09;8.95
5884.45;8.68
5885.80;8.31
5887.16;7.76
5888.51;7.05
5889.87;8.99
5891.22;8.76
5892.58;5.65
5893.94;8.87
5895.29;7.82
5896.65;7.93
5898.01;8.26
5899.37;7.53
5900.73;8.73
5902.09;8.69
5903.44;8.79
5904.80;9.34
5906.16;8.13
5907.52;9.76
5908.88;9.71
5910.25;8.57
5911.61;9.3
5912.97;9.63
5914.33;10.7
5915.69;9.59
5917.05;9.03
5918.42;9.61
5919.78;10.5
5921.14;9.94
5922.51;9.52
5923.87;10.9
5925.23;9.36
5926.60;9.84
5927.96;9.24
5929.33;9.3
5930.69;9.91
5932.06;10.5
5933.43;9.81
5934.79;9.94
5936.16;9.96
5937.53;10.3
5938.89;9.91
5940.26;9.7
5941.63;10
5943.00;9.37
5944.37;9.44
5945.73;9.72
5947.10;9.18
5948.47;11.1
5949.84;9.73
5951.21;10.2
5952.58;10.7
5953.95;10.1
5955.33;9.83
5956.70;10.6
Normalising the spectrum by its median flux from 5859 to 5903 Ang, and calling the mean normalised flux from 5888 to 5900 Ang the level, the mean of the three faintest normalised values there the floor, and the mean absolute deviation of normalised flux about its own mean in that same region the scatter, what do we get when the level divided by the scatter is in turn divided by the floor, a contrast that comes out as 14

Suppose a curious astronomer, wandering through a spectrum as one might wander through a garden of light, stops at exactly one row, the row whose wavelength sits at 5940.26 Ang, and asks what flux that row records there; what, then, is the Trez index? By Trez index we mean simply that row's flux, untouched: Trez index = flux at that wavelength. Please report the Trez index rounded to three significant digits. 9.70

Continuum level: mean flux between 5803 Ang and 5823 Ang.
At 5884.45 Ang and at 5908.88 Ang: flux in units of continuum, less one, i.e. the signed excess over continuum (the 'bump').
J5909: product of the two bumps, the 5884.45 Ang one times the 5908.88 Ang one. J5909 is 0.012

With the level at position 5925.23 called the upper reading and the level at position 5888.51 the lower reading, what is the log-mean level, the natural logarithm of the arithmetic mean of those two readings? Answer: 2.10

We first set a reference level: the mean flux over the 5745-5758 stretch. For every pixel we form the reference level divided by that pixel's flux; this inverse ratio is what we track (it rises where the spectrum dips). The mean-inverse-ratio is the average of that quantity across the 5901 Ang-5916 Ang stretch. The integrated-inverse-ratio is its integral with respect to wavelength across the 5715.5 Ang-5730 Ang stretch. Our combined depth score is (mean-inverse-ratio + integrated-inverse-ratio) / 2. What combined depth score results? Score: 7.7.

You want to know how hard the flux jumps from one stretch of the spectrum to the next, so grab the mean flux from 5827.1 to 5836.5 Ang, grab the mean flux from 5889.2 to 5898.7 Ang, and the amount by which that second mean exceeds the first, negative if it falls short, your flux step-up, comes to -3.0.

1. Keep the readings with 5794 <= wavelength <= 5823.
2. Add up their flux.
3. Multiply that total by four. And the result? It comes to 914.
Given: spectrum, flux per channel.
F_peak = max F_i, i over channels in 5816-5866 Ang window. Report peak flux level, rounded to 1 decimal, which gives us 25.9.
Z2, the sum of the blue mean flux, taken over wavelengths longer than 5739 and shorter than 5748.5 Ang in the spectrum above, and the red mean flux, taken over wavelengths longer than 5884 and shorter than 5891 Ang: 18.1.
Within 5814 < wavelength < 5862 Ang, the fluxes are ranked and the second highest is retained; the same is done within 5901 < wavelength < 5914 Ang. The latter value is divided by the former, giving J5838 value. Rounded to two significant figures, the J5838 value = 0.67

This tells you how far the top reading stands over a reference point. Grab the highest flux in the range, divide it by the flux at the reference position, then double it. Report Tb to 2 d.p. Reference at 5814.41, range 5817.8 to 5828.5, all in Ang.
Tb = 2.10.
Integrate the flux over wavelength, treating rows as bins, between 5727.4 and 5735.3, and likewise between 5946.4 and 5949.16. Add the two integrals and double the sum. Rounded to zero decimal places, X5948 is 217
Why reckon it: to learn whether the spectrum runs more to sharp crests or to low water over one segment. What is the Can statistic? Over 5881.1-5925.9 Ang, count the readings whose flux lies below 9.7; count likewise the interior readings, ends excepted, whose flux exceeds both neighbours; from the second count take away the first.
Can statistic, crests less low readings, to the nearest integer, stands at -17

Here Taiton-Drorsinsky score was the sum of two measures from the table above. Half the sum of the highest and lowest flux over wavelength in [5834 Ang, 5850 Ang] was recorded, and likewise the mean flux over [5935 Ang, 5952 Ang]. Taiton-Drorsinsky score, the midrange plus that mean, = 27.5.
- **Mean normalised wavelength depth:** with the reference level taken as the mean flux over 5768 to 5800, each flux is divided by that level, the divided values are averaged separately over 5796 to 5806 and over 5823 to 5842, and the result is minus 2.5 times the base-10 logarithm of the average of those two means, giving -0.05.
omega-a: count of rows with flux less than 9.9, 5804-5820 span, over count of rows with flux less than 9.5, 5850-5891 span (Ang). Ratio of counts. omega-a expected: 0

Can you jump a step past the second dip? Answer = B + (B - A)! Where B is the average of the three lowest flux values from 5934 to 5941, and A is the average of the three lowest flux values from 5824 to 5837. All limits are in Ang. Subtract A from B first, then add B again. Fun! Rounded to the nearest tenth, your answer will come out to 9.7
